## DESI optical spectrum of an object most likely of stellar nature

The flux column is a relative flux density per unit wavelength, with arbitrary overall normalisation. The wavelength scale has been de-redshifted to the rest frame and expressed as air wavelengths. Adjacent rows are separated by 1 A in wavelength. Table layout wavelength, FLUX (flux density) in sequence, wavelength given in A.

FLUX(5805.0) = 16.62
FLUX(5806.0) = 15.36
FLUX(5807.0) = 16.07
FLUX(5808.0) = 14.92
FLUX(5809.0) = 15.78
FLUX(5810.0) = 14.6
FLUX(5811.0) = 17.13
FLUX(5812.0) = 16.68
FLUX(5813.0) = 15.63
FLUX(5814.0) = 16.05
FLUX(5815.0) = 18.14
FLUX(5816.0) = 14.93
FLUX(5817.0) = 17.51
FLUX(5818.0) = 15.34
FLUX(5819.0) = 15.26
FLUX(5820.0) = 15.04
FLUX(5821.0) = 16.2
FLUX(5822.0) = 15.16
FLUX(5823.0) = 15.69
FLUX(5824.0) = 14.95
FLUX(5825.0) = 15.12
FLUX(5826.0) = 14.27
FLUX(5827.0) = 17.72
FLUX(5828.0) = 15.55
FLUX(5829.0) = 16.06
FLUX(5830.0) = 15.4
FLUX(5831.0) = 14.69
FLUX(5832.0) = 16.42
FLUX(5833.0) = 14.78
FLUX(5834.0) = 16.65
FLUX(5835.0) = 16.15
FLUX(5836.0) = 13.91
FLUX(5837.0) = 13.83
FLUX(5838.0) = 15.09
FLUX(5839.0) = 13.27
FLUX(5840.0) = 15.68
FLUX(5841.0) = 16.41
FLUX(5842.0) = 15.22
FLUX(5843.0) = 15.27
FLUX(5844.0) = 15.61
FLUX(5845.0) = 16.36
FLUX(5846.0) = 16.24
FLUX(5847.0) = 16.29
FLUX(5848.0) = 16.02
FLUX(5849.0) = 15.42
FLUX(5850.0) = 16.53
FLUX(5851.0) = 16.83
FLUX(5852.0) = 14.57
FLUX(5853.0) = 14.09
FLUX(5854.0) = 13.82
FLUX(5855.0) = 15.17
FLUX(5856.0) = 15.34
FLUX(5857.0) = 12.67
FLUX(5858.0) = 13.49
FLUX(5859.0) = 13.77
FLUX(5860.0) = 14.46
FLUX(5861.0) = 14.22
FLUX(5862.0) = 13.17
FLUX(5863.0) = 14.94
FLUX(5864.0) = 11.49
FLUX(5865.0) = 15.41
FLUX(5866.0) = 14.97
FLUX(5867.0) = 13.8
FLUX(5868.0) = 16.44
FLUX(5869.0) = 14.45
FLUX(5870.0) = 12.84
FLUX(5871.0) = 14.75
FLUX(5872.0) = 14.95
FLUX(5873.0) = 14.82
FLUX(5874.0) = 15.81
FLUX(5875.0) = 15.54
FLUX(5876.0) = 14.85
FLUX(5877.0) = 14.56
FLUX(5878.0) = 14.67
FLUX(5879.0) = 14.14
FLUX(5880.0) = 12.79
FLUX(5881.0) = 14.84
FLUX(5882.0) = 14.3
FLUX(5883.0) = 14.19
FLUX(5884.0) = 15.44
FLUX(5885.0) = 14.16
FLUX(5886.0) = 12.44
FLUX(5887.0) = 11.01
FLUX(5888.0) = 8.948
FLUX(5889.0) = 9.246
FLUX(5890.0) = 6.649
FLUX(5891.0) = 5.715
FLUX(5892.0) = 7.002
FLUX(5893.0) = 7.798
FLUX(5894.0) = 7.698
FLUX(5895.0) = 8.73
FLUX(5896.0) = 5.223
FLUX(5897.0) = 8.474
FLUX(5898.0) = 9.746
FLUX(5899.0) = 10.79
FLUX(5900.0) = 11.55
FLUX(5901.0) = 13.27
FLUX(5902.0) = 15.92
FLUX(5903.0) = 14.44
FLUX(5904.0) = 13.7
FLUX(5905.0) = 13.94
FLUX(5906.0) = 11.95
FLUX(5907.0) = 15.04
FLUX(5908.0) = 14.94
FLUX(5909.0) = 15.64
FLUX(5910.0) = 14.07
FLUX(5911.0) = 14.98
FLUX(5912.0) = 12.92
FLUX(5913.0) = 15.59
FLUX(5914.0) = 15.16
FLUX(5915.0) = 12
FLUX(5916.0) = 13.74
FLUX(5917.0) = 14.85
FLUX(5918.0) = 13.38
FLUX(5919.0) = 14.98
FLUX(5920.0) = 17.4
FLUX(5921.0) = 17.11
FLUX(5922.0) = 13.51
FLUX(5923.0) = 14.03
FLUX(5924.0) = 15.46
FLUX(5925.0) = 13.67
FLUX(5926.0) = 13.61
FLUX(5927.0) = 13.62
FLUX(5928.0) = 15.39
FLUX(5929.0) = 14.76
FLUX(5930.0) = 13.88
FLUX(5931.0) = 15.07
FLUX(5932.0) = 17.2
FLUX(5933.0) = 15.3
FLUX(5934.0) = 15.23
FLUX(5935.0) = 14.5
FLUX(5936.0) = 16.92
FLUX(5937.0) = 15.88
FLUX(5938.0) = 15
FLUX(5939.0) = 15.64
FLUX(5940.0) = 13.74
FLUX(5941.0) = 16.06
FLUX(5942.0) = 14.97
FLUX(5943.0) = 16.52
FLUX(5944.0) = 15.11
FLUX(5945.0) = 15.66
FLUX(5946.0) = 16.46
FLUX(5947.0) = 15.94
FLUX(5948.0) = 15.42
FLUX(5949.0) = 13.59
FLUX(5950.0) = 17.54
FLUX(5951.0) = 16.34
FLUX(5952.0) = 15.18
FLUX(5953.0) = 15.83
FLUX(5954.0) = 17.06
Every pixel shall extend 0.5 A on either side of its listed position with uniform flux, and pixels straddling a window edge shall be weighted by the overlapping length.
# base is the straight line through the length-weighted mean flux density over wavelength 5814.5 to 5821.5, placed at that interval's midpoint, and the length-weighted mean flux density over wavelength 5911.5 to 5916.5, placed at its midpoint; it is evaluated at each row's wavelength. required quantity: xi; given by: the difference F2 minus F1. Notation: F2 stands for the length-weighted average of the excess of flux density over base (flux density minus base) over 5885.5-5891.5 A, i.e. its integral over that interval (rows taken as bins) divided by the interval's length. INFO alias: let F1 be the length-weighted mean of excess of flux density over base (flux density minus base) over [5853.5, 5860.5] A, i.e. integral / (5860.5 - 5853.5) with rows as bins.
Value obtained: -4.4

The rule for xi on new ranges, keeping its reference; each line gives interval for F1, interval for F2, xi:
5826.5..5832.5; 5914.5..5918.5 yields -0.5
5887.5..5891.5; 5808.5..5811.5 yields 6.4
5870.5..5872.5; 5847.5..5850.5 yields 0.6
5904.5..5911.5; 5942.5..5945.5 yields 2.2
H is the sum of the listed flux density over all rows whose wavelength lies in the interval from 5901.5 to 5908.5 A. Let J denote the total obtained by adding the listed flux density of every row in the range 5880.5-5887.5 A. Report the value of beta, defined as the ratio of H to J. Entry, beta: 1.04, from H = 100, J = 96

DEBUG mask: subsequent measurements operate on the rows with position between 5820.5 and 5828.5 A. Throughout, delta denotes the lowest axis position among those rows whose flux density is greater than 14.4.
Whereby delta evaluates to 5821.0 A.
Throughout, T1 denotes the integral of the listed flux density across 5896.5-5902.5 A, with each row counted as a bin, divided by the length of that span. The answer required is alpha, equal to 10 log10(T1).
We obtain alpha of 10.7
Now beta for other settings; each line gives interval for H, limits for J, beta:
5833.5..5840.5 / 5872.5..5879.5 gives 1.00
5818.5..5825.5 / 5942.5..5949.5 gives 0.99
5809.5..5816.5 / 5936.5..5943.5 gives 1.05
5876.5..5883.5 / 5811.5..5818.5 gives 0.87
